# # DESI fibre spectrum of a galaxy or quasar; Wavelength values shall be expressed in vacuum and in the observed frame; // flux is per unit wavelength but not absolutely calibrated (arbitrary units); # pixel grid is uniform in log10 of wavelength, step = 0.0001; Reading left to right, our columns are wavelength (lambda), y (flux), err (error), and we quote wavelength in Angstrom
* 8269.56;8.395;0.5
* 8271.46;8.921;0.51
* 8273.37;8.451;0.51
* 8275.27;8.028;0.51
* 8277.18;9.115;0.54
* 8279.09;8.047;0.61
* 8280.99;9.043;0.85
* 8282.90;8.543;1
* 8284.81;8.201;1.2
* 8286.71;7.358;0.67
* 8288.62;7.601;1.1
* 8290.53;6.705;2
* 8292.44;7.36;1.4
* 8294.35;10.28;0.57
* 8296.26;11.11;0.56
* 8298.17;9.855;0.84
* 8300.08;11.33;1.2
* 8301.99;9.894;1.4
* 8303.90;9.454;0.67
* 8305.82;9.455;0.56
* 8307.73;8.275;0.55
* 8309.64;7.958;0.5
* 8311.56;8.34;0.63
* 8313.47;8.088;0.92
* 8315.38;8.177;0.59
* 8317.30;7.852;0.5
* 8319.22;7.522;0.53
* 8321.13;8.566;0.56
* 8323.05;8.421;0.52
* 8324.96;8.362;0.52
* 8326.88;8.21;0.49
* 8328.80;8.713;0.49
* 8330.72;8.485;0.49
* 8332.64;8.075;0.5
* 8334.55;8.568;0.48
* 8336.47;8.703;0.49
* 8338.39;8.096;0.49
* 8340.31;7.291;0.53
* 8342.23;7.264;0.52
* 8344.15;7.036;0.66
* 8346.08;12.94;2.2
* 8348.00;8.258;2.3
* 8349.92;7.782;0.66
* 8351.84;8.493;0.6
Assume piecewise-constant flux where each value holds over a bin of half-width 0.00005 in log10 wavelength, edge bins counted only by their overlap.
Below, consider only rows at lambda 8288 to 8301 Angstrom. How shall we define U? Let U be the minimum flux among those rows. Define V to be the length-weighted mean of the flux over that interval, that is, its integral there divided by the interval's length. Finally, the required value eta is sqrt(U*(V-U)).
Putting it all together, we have 4.1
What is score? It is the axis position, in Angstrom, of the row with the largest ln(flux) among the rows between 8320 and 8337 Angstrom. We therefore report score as 8328.80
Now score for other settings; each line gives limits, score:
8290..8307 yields 8300.08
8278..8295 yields 8294.35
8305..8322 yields 8305.82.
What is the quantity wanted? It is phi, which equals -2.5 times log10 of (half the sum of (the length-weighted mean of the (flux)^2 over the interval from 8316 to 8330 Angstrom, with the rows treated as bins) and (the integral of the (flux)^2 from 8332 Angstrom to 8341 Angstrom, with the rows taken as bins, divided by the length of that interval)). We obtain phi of -4.57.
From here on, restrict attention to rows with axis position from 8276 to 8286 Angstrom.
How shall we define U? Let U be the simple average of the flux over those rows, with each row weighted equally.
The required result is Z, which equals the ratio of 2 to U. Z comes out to 0.233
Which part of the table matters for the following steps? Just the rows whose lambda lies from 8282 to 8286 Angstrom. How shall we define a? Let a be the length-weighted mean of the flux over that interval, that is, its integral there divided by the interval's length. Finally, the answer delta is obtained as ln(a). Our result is 2.12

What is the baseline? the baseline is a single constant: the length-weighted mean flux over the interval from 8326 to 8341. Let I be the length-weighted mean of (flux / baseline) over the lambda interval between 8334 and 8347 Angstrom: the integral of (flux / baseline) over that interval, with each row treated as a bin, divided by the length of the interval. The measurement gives 1.03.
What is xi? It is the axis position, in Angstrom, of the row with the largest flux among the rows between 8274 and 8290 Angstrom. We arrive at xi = 8277.18 Angstrom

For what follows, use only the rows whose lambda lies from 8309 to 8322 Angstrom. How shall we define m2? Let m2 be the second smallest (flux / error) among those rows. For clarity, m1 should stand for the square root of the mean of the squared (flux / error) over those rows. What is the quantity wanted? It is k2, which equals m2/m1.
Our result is 0.94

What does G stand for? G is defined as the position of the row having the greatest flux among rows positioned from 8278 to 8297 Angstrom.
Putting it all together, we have 8296.26 Angstrom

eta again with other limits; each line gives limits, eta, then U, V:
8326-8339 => 1.7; 8.075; 8.4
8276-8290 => 2.5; 7.358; 8.2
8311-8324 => 2.1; 7.522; 8.1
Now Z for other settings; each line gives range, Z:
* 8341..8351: 0.231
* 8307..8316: 0.245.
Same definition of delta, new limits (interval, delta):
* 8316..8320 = 2.04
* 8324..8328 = 2.12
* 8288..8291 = 1.97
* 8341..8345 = 1.97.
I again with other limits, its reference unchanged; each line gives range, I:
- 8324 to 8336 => 1.02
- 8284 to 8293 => 0.90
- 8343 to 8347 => 1.18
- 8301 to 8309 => 1.11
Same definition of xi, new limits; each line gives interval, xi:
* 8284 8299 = 8296.26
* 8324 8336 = 8328.80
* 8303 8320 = 8305.82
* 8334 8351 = 8346.08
